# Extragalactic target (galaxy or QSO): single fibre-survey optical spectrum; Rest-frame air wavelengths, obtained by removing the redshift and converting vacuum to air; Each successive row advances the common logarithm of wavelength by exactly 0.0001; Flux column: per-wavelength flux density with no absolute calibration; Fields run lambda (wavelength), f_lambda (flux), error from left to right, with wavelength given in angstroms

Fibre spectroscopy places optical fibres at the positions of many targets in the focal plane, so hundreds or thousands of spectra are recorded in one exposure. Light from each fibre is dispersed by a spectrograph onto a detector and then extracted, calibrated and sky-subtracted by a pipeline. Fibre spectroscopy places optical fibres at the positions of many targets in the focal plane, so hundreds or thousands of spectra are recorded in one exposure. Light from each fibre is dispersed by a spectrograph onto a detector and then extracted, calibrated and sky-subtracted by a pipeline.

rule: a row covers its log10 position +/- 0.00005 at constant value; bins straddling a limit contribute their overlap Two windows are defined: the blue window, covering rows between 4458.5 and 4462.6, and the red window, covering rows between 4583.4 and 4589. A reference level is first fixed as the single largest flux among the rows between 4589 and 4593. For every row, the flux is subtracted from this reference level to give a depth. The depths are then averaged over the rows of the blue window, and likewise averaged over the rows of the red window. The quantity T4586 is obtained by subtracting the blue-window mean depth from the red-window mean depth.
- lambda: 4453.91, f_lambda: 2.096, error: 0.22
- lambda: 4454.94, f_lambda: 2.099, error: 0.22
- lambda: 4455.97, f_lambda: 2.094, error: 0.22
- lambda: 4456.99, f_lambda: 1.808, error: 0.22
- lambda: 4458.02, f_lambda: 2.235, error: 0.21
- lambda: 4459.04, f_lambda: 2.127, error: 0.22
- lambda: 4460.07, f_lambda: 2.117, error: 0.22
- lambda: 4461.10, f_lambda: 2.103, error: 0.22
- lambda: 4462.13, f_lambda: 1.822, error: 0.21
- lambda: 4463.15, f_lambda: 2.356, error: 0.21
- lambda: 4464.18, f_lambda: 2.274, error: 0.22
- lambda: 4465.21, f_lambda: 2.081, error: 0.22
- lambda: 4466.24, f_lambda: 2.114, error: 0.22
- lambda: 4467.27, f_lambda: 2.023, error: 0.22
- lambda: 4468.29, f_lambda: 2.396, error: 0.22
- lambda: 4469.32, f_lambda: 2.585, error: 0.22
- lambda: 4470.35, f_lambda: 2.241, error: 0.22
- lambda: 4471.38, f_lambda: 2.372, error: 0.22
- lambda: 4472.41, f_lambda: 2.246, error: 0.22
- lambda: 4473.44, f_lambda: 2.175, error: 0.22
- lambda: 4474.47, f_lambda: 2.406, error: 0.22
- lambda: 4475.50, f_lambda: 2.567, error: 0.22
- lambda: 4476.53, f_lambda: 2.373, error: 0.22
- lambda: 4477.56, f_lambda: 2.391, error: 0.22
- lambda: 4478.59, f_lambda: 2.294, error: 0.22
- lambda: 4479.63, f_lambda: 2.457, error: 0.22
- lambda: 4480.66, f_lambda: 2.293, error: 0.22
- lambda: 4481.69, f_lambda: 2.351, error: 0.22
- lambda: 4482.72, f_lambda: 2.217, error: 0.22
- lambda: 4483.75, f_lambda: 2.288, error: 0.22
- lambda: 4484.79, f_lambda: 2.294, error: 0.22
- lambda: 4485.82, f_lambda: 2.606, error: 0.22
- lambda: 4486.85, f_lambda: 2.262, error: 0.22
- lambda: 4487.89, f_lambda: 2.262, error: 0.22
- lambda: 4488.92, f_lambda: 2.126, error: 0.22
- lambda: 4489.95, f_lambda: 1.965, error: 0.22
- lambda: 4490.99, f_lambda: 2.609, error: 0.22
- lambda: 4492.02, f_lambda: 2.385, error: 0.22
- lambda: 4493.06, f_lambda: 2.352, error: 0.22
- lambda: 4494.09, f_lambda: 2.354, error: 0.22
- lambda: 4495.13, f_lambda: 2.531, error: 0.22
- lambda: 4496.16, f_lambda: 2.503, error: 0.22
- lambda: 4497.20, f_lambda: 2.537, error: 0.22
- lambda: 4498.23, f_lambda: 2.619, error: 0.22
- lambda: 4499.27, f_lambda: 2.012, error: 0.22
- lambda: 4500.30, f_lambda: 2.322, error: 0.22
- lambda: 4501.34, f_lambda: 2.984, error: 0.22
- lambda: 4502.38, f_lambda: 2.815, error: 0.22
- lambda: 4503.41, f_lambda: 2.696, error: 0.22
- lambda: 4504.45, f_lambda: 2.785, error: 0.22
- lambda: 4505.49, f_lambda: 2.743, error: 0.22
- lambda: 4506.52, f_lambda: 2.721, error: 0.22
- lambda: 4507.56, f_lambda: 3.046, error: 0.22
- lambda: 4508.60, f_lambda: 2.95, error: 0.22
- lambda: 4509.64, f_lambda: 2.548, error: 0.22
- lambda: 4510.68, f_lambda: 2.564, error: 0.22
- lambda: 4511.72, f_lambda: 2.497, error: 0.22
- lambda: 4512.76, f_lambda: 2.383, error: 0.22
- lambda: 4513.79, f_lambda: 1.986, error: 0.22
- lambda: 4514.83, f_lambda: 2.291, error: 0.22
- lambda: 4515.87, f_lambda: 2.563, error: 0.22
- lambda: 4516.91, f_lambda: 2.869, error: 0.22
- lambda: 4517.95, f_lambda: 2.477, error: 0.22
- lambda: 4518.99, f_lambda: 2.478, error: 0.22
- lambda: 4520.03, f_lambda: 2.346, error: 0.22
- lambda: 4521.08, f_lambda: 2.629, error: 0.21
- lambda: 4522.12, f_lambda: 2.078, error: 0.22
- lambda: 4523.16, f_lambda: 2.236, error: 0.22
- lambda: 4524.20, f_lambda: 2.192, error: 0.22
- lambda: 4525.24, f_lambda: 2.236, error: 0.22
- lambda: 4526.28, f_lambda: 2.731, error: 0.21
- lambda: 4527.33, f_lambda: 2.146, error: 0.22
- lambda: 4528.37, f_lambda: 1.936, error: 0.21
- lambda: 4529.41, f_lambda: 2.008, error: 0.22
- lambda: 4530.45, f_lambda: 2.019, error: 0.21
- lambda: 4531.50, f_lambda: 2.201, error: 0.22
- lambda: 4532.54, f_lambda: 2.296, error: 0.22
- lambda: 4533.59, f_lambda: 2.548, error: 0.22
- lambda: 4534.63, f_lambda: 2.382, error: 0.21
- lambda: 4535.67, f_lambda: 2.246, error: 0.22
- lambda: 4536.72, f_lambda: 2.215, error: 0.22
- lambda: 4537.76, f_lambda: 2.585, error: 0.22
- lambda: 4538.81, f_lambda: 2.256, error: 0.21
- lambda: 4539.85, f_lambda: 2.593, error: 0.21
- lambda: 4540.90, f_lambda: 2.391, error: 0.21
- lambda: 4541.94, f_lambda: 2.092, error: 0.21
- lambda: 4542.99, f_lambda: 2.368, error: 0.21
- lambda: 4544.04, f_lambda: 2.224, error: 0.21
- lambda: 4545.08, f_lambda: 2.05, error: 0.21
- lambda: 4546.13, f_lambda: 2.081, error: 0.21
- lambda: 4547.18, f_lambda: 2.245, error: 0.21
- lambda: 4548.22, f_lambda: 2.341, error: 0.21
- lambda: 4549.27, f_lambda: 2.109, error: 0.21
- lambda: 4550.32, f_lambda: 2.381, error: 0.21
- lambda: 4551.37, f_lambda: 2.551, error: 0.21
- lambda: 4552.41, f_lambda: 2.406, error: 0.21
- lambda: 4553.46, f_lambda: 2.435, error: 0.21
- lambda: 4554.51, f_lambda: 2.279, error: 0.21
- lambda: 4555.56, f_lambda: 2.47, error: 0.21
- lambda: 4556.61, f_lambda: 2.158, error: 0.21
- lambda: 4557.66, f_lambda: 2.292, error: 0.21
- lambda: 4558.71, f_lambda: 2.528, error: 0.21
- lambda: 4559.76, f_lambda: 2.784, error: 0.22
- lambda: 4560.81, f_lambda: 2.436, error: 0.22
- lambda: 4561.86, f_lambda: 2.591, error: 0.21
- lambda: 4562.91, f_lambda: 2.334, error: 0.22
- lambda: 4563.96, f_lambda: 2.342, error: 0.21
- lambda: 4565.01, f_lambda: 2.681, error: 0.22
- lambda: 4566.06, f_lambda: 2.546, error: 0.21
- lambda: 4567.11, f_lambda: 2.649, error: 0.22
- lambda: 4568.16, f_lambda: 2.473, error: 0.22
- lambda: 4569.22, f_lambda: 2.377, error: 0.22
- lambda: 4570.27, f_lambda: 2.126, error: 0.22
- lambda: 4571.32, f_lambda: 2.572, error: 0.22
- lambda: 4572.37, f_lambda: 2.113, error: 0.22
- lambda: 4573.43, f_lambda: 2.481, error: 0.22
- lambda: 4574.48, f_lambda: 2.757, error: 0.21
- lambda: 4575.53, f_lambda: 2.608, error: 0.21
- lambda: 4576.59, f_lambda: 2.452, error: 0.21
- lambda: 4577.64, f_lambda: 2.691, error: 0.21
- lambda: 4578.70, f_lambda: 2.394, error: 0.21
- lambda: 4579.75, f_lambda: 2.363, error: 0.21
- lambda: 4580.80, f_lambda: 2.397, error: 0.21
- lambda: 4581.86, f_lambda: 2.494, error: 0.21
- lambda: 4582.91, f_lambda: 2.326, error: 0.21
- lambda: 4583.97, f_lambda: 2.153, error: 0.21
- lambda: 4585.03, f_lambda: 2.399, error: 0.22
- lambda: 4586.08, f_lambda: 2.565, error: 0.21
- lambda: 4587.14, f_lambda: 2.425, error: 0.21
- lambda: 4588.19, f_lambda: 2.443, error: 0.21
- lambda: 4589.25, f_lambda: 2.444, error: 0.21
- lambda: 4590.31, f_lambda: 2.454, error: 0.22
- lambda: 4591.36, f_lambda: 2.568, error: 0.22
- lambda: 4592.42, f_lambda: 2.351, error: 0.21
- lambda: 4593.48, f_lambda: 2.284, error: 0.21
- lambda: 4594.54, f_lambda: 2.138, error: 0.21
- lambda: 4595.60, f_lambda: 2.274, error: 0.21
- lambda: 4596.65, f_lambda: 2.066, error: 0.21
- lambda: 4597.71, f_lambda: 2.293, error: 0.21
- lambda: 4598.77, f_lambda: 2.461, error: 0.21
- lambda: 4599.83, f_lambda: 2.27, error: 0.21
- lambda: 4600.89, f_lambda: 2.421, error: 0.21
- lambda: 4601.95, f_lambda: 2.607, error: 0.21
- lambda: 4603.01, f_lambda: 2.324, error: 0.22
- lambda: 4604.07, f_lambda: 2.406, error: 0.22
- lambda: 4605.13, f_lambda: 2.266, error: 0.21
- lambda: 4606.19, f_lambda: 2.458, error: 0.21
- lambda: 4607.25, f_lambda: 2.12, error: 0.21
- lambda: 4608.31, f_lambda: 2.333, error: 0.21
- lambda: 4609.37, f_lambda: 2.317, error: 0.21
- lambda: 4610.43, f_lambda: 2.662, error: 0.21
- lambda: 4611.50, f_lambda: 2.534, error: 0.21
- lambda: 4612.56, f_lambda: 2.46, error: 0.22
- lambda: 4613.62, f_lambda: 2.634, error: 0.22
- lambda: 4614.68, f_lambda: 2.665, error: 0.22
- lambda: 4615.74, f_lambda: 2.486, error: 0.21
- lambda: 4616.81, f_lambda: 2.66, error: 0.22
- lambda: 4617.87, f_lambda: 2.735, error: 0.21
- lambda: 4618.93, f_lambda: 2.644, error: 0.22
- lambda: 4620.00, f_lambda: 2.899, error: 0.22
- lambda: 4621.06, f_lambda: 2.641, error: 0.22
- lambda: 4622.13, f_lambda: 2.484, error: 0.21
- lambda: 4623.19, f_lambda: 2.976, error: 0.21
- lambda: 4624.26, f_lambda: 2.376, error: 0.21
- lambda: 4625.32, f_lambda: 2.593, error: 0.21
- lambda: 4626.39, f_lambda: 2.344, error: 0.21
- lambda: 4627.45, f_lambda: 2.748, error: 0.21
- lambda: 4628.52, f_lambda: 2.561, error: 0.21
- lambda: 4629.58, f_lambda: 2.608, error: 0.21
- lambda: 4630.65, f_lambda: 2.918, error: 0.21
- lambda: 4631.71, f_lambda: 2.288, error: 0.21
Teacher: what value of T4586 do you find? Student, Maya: -0.35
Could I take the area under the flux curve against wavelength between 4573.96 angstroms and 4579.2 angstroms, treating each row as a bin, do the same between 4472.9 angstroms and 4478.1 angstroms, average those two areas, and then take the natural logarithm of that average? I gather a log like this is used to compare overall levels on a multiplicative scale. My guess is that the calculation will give 2.56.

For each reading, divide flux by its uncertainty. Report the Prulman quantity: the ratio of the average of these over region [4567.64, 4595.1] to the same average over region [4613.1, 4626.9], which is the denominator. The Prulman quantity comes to 0.93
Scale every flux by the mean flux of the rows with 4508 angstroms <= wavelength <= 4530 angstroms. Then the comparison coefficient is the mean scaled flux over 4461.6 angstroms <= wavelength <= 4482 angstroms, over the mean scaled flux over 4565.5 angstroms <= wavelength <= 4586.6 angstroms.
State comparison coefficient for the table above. 0.94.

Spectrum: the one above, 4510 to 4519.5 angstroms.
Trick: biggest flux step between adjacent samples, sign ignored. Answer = 0.397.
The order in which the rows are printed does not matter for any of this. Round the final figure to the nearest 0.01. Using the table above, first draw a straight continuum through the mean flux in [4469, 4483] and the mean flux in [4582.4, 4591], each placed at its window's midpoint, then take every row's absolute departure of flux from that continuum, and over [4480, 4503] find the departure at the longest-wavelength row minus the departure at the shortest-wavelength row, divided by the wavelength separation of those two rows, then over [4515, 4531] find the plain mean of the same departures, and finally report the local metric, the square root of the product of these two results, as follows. 0.07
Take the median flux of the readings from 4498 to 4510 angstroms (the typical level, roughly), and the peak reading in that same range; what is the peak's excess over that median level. 0.314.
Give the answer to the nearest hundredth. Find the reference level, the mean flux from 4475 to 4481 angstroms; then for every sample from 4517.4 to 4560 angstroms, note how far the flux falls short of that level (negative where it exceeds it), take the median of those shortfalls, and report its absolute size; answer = 0.10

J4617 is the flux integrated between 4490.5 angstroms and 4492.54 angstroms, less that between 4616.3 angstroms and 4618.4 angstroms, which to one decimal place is -0.6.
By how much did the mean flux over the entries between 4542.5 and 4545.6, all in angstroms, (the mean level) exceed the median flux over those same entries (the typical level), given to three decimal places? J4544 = -0.010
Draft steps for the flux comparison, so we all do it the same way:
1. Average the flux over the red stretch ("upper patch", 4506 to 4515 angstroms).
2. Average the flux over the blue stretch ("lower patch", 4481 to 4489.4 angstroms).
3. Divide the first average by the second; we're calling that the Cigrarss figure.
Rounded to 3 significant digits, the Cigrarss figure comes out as 1.11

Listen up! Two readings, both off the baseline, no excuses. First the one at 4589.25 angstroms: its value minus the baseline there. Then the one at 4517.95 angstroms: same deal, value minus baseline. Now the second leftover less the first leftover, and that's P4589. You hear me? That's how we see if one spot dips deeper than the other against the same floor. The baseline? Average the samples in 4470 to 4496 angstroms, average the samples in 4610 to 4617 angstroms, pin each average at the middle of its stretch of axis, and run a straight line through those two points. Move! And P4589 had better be 0.2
